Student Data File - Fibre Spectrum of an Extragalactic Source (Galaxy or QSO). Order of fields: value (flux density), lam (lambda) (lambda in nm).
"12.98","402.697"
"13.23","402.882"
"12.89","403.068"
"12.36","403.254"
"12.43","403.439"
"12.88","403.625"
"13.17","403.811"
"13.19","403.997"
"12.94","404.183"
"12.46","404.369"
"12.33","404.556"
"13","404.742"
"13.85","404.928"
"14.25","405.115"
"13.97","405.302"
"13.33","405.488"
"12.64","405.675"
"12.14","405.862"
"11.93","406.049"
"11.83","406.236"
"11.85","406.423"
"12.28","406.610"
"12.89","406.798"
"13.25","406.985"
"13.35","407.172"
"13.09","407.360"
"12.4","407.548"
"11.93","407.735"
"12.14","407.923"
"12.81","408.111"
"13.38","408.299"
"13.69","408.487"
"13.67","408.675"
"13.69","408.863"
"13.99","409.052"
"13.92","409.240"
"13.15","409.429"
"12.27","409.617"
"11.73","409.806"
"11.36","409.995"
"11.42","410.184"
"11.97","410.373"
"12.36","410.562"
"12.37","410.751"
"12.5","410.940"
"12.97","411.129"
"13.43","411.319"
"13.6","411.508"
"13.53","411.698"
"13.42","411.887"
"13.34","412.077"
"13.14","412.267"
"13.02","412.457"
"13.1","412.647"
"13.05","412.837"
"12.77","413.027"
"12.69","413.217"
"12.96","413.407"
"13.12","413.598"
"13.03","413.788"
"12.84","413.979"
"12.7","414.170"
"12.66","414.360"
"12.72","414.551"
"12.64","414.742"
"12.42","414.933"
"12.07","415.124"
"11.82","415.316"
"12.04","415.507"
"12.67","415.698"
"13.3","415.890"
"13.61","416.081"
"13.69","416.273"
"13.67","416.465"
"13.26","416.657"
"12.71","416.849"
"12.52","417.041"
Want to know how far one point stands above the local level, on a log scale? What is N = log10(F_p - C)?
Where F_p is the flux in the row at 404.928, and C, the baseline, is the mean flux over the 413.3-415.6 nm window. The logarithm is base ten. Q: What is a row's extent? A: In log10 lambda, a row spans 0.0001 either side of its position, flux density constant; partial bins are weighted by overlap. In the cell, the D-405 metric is 0.10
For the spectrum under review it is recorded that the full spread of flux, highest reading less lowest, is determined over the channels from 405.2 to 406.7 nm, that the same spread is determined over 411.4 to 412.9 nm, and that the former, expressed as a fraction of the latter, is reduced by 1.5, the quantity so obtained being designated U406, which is 2.2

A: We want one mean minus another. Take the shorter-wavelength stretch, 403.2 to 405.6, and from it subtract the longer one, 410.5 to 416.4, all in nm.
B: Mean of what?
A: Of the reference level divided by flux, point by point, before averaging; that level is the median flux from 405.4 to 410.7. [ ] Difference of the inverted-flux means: -0.014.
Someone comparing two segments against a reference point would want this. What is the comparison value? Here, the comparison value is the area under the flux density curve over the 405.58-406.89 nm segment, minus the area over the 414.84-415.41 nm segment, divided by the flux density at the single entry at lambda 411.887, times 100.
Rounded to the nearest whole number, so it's 68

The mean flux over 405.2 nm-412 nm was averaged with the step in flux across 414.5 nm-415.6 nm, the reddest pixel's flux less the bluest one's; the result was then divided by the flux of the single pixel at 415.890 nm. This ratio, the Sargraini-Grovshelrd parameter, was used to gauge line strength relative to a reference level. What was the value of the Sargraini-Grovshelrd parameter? 0.46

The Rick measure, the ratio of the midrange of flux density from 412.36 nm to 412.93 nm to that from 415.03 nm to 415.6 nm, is 1.09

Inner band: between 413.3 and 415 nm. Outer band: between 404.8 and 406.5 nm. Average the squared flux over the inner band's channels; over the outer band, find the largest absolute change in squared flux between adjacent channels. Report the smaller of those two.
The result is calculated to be 17.9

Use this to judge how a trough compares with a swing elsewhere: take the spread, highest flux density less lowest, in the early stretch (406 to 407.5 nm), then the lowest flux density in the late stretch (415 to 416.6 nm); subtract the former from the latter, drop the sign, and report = 10.3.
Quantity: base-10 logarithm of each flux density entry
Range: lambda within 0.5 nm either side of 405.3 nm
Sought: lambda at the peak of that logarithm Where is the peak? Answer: 405.115 nm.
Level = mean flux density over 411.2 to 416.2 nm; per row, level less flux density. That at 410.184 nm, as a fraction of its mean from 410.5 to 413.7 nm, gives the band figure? -13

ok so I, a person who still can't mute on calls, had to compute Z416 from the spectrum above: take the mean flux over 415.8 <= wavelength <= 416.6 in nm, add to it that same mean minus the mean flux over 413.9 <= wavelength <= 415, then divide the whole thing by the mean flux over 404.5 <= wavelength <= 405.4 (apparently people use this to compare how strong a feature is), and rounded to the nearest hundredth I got 1.07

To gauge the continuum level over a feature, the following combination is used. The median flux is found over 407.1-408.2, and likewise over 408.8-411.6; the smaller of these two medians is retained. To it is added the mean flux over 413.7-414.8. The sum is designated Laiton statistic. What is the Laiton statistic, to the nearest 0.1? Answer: 25.3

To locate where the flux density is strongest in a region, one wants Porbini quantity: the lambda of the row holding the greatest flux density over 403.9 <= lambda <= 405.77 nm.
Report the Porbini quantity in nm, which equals 405.115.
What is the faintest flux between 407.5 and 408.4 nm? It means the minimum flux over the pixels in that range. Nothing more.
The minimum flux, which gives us 11.93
